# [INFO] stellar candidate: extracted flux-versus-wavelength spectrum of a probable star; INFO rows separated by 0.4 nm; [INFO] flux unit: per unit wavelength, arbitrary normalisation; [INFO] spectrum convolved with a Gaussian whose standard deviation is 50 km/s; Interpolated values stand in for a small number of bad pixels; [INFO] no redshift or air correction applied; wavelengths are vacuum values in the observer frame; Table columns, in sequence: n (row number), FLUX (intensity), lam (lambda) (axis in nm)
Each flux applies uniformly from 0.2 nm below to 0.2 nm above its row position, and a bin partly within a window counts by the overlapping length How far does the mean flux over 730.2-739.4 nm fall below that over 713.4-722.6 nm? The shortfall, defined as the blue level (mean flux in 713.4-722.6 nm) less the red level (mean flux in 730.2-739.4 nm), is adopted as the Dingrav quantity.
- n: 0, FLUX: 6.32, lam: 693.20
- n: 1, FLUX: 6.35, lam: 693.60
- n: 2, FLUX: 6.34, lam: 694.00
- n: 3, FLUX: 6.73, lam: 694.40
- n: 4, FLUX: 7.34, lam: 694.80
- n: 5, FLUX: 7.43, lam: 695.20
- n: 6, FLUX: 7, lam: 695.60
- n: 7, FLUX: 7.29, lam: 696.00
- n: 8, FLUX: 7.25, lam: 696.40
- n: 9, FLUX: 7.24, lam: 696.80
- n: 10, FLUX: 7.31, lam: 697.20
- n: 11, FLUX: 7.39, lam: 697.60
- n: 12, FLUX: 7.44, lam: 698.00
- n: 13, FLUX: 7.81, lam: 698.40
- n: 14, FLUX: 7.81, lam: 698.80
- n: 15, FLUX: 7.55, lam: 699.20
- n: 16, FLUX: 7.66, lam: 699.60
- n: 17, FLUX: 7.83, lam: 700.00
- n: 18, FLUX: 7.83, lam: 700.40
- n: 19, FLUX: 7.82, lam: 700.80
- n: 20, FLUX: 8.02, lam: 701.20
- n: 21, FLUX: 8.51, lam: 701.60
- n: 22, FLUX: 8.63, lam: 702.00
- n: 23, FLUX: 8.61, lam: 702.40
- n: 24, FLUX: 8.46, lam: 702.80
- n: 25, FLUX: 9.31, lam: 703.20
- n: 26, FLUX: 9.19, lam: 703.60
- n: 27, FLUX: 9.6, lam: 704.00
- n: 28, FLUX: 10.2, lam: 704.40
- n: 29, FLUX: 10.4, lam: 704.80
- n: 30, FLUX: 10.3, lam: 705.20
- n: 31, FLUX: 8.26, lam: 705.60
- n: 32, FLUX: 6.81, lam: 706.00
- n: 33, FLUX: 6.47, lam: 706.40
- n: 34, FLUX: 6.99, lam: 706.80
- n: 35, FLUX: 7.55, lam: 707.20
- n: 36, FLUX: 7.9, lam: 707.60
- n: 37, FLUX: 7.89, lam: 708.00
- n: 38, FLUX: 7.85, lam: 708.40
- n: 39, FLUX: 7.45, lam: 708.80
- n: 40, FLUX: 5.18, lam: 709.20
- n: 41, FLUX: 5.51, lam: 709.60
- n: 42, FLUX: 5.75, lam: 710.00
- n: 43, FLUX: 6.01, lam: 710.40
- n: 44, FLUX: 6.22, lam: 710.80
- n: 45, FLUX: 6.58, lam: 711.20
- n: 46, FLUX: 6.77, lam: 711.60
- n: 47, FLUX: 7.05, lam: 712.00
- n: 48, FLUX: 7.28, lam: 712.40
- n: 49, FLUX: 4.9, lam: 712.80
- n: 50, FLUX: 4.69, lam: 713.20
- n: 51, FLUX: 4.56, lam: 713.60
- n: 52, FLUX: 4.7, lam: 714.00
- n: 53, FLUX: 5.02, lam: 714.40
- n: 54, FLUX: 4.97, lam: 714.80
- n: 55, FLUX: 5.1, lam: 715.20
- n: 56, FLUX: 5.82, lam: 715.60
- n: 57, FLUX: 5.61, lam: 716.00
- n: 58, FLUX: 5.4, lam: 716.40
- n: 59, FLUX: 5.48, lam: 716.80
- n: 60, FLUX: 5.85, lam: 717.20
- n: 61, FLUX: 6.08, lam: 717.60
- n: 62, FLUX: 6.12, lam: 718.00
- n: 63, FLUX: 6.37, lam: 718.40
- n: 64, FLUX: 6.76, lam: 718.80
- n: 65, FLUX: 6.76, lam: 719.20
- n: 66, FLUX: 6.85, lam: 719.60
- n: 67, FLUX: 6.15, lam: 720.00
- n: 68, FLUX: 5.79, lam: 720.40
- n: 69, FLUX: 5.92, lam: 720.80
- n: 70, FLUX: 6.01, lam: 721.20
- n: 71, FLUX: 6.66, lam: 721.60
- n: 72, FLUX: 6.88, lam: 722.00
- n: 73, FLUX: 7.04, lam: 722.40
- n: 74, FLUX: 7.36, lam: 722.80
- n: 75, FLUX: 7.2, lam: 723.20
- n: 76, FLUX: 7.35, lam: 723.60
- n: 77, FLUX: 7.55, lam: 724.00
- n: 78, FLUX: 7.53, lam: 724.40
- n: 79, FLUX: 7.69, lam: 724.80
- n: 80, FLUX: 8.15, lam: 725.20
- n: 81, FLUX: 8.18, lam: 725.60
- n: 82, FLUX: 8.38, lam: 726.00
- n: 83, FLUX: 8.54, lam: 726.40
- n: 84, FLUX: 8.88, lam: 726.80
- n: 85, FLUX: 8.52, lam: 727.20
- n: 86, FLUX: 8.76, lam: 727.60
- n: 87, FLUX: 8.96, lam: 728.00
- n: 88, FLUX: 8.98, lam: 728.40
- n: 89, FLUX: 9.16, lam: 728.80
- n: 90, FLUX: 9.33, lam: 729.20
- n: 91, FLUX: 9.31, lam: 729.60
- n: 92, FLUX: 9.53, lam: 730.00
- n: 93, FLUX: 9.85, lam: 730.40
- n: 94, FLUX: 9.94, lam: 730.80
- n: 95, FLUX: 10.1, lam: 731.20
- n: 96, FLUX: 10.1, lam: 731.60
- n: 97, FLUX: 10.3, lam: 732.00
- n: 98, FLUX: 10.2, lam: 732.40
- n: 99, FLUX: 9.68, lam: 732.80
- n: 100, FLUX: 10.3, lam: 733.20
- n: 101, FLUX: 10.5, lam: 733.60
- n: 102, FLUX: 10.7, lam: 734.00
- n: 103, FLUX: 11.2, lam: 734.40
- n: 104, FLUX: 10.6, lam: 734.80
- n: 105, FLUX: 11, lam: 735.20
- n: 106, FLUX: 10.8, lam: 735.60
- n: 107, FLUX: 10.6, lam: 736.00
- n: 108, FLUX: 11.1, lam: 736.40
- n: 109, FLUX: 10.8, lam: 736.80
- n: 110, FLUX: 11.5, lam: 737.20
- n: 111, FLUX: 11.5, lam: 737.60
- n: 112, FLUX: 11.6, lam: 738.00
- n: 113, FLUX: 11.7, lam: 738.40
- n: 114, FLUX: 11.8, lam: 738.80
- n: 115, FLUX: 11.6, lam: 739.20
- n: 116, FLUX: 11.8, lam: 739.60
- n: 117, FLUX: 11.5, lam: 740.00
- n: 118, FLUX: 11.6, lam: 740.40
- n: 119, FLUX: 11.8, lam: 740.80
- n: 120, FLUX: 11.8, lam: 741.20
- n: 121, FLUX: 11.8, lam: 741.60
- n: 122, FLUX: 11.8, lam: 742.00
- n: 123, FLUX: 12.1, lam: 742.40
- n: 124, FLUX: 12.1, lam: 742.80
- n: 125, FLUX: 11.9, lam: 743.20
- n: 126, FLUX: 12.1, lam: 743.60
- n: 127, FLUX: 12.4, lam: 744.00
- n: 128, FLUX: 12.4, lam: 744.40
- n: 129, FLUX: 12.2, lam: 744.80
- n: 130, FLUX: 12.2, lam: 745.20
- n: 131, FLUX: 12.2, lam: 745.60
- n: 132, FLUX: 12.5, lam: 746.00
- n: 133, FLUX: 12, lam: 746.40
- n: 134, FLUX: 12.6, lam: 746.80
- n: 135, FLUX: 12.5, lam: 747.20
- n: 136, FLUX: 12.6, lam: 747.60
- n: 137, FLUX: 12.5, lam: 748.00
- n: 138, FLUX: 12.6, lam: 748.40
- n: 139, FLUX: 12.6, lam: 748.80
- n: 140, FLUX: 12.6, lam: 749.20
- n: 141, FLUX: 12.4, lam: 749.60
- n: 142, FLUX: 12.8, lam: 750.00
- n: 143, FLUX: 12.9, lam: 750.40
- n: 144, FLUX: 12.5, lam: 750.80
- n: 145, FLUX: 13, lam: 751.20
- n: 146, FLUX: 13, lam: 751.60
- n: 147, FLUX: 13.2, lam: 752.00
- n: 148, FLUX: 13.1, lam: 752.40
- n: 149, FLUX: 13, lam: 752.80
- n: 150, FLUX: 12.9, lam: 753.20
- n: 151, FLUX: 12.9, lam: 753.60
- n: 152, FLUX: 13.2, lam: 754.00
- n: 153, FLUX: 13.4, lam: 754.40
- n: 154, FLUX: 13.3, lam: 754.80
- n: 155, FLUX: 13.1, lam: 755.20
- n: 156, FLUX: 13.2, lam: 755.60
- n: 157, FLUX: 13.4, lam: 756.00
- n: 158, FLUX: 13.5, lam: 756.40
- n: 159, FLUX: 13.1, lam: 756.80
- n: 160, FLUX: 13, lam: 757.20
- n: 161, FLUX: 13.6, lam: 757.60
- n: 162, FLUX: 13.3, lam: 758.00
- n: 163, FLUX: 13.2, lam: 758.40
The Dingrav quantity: -5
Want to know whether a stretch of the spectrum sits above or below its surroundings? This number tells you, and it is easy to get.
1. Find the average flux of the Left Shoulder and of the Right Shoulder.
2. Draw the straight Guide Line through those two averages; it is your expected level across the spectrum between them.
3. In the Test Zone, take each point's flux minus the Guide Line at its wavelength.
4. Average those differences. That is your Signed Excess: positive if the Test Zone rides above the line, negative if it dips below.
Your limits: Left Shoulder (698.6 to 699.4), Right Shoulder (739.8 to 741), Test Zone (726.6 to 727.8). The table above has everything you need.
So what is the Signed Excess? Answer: -1.65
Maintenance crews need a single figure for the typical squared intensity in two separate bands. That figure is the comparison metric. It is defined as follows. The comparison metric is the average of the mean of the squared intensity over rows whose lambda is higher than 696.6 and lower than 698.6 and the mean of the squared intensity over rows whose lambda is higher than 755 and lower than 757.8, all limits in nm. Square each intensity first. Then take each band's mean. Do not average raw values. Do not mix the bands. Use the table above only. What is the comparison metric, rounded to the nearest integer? 116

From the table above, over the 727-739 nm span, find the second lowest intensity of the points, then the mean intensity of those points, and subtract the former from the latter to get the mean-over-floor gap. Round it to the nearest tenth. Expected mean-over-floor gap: 1.5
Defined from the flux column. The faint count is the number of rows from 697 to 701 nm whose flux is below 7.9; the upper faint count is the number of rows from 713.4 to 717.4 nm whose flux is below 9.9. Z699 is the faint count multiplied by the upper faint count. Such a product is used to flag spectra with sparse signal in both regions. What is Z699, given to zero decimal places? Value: 100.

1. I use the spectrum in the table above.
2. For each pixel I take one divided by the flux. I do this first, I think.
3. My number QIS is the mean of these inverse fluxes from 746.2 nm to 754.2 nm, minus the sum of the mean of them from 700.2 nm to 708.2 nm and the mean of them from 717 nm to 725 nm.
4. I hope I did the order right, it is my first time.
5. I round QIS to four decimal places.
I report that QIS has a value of -0.1926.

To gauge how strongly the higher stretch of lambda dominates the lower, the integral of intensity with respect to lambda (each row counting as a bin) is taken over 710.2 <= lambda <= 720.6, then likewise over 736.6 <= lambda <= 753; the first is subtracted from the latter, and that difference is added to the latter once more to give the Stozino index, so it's 339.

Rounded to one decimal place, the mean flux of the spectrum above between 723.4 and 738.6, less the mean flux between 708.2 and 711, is 3.4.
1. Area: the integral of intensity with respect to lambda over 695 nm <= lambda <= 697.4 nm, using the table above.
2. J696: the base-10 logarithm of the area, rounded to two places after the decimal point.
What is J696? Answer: 1.24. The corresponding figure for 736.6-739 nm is 1.44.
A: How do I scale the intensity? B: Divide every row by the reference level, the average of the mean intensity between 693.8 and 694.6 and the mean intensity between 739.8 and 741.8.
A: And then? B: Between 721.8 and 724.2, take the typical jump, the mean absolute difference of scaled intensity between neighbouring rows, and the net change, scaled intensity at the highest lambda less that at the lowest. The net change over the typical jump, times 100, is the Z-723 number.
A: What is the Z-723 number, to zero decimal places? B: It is 338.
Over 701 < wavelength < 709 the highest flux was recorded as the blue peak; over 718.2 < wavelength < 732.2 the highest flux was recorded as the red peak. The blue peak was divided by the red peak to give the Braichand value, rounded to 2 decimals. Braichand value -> 1.01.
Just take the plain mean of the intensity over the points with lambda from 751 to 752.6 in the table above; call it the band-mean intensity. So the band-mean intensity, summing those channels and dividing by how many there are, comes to 13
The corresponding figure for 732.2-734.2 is 10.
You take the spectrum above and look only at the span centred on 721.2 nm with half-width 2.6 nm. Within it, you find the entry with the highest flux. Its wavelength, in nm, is 722.80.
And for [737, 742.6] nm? 742.40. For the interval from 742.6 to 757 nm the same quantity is 756.40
